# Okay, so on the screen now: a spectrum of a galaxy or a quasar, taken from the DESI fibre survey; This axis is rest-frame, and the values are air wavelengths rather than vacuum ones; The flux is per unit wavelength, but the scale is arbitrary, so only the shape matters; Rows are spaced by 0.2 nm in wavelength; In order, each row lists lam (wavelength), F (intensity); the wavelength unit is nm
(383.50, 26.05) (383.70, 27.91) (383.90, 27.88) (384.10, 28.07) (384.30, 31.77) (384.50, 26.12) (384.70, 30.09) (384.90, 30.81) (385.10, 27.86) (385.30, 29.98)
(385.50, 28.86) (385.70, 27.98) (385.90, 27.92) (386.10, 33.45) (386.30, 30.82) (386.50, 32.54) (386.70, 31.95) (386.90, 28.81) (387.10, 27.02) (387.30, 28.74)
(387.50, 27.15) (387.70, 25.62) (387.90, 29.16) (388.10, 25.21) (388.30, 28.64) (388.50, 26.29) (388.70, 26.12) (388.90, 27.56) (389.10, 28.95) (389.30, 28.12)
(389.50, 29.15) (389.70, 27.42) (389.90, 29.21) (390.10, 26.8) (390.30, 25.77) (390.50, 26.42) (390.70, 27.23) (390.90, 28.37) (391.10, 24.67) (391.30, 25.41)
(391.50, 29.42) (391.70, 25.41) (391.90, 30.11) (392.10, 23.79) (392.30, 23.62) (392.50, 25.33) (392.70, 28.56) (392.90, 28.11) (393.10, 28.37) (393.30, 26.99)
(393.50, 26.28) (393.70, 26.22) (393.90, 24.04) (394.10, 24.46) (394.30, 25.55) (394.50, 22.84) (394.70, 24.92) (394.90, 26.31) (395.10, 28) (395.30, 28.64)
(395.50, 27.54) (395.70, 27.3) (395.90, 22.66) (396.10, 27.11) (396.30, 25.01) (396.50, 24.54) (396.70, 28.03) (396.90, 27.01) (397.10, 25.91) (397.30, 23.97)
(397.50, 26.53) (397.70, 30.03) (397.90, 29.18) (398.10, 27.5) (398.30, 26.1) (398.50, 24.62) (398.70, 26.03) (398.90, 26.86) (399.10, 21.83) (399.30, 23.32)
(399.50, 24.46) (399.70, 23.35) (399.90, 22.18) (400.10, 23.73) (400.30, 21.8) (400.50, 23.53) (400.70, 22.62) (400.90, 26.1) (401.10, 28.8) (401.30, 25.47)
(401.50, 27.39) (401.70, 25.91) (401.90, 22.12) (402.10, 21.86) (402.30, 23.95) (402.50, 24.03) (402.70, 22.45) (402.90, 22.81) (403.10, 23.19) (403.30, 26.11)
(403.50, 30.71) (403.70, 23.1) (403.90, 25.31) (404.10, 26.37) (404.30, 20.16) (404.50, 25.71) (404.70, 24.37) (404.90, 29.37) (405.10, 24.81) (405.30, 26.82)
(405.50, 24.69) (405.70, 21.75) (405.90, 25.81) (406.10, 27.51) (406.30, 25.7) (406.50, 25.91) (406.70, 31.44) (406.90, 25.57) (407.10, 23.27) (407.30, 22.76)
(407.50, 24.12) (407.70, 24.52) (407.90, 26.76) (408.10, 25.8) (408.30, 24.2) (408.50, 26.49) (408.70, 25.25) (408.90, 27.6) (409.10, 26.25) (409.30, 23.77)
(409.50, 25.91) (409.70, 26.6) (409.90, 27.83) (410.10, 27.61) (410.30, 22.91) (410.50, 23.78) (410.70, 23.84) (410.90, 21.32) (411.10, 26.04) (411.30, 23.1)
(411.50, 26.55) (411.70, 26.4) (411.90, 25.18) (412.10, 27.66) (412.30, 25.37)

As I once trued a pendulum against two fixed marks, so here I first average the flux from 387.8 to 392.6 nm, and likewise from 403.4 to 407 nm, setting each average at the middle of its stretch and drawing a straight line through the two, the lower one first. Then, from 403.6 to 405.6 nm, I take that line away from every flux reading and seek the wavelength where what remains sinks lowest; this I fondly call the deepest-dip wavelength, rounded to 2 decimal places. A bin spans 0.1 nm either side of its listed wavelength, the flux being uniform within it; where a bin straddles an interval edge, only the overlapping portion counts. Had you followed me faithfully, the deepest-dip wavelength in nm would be 404.30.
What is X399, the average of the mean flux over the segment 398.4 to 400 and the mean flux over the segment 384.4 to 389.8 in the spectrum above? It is 26.3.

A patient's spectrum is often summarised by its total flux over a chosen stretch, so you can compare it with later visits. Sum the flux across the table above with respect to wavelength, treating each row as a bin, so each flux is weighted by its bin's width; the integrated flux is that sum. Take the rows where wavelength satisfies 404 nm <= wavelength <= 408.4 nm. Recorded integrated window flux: 111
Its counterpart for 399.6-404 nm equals 107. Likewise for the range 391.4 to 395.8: 116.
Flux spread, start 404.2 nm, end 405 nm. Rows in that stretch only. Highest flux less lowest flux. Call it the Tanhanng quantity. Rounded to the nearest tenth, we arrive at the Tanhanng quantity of 9.2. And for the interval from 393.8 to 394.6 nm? 2.7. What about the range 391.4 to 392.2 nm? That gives 6.3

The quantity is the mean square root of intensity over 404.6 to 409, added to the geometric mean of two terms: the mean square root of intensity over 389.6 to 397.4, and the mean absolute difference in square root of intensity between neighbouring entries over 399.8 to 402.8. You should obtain 6.06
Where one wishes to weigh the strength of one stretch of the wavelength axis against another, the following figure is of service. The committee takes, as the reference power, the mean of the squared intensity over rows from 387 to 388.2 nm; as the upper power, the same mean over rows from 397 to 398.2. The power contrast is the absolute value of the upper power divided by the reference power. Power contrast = 1.01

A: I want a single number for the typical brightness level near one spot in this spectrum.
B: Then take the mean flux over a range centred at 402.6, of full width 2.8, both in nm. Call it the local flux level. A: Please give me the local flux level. 24.6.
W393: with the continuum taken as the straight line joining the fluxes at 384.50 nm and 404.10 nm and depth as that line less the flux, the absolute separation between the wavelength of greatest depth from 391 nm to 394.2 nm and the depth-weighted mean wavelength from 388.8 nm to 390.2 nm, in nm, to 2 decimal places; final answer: 2.84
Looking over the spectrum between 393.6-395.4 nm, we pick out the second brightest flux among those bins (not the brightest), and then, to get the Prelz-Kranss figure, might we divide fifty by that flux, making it 1.79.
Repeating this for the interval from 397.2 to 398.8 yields 1.71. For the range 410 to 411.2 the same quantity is 1.92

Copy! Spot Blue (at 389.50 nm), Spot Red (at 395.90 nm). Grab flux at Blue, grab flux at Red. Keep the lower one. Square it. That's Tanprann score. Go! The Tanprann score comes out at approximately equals 513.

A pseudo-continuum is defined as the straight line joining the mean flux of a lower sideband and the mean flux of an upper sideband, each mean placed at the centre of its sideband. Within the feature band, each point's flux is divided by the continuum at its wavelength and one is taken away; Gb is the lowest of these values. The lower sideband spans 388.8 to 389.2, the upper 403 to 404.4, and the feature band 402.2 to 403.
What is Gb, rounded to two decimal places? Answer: -0.11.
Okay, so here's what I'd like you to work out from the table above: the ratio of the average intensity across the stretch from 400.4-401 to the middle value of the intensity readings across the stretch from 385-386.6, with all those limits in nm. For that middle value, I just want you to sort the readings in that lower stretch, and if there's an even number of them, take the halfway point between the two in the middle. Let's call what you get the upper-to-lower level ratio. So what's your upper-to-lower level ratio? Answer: 0.82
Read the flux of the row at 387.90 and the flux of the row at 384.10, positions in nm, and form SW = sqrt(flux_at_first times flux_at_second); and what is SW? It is 28.6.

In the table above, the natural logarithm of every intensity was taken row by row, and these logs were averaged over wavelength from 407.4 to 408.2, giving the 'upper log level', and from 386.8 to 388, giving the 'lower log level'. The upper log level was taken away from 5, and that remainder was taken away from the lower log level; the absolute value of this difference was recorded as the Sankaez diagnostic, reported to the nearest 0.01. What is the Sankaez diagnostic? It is 1.55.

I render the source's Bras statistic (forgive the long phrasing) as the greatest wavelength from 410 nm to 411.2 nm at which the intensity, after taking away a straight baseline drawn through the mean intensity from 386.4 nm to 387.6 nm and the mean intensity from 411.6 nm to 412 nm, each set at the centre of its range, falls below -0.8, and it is 410.90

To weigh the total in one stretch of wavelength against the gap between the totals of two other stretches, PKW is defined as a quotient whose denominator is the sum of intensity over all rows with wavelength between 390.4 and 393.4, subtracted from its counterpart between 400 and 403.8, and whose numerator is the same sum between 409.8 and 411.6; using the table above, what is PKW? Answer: 3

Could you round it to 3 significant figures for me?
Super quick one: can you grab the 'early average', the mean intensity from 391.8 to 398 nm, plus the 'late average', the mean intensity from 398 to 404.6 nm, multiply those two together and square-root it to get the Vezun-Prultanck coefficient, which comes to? 25.4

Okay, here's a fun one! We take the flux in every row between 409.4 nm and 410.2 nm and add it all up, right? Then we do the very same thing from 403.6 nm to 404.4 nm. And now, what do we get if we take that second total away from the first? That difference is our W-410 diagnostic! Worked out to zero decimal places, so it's 13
